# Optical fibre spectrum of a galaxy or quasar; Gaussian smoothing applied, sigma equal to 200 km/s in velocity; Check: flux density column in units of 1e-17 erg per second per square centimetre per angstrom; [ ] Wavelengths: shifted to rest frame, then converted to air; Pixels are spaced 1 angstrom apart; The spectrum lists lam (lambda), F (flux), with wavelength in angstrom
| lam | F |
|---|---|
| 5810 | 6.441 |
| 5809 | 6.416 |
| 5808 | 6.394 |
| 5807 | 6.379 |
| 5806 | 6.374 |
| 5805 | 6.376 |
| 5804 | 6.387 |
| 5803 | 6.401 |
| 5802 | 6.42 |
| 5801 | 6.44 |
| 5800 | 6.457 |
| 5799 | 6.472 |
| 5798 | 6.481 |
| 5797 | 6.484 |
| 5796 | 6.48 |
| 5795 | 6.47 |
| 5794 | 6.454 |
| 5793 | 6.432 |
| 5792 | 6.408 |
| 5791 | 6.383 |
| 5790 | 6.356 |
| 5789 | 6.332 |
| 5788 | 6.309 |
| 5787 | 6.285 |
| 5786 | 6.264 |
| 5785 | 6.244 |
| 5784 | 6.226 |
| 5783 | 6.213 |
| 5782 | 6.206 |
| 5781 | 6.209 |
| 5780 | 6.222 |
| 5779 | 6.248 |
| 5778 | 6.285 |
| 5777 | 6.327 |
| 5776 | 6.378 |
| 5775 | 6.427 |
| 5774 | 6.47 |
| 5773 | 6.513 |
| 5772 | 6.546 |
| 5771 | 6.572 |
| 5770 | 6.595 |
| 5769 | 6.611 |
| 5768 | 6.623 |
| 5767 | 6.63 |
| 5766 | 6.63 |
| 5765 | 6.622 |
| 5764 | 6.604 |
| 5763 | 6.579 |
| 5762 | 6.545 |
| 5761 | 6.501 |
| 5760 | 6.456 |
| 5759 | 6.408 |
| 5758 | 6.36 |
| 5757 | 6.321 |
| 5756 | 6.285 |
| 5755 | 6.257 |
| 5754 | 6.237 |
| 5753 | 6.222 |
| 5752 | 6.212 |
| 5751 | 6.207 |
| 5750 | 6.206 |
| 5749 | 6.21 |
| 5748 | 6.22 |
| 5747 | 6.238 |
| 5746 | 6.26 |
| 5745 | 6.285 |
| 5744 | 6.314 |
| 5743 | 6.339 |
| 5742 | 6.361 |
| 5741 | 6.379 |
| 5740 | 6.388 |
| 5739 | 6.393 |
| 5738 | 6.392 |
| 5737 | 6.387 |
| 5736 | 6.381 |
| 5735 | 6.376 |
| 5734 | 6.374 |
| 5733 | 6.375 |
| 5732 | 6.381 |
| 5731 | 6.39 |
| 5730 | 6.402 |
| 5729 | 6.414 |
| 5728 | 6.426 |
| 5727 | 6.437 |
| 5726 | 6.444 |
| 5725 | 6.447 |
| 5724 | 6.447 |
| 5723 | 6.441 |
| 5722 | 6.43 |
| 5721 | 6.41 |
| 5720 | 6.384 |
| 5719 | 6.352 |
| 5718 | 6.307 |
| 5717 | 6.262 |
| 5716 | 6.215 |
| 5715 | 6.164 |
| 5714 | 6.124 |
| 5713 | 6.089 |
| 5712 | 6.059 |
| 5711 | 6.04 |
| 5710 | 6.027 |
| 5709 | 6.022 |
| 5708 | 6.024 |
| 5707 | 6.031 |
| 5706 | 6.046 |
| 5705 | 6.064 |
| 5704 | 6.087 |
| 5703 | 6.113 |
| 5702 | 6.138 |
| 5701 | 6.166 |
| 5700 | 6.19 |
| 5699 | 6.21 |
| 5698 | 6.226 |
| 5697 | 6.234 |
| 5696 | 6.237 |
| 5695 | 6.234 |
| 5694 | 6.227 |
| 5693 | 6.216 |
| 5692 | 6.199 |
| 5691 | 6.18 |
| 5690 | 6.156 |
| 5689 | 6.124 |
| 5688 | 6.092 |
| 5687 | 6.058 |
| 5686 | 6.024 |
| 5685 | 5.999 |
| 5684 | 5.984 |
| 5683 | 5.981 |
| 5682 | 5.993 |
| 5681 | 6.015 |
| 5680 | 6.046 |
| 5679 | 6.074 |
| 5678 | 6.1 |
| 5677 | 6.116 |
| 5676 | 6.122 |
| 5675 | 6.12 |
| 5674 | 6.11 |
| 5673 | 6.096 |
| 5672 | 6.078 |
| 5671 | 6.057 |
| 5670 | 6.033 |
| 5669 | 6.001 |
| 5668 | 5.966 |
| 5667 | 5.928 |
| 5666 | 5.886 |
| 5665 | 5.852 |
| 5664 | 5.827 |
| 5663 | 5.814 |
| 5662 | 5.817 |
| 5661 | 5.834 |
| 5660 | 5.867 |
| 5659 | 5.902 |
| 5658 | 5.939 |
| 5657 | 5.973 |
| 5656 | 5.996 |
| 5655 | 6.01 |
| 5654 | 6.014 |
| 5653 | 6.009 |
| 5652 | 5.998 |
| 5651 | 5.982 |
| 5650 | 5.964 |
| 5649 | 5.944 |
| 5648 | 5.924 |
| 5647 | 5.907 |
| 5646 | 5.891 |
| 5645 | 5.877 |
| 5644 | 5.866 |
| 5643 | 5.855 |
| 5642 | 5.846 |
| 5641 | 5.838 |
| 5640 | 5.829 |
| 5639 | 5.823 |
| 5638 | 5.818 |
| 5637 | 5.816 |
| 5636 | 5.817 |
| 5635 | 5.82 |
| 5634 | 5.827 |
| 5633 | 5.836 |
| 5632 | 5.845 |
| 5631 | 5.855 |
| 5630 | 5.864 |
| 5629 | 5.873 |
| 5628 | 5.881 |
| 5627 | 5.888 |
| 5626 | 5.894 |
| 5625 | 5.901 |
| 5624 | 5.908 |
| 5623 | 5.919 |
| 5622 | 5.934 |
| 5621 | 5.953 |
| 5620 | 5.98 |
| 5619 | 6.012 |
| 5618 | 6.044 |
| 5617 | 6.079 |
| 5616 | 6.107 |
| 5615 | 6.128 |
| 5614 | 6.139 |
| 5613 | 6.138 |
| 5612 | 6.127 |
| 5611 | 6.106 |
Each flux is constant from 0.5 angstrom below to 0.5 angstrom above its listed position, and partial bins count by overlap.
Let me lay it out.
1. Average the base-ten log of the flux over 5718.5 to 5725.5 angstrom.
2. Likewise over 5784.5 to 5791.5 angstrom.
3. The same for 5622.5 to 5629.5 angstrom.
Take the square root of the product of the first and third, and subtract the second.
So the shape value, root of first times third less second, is -0.011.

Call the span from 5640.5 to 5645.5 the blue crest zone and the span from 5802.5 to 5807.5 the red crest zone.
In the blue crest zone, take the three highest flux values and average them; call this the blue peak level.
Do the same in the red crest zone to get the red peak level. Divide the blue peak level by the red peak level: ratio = 0.92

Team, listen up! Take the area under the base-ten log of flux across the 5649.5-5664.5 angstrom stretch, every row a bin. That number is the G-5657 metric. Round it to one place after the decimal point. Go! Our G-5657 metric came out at 11.6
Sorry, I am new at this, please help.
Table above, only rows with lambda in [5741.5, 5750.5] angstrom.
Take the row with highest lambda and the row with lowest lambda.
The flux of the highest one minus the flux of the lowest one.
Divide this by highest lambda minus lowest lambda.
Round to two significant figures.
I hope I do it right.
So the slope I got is -0.019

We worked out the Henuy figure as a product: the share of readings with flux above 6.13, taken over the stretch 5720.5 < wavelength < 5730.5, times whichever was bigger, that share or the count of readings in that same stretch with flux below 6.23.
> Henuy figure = 1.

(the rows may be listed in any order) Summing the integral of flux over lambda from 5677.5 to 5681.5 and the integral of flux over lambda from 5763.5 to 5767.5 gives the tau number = 50.7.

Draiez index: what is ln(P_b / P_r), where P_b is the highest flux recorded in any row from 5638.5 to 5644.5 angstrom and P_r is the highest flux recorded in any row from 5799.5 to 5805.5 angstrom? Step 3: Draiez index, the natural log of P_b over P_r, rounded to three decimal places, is -0.096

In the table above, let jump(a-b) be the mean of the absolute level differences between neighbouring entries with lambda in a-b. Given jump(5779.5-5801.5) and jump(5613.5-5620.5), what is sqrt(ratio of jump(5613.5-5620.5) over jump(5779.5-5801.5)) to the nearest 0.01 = 1.28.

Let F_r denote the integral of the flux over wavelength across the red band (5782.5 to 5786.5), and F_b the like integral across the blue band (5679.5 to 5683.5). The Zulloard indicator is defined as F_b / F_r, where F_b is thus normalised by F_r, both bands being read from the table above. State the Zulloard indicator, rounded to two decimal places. 0.96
